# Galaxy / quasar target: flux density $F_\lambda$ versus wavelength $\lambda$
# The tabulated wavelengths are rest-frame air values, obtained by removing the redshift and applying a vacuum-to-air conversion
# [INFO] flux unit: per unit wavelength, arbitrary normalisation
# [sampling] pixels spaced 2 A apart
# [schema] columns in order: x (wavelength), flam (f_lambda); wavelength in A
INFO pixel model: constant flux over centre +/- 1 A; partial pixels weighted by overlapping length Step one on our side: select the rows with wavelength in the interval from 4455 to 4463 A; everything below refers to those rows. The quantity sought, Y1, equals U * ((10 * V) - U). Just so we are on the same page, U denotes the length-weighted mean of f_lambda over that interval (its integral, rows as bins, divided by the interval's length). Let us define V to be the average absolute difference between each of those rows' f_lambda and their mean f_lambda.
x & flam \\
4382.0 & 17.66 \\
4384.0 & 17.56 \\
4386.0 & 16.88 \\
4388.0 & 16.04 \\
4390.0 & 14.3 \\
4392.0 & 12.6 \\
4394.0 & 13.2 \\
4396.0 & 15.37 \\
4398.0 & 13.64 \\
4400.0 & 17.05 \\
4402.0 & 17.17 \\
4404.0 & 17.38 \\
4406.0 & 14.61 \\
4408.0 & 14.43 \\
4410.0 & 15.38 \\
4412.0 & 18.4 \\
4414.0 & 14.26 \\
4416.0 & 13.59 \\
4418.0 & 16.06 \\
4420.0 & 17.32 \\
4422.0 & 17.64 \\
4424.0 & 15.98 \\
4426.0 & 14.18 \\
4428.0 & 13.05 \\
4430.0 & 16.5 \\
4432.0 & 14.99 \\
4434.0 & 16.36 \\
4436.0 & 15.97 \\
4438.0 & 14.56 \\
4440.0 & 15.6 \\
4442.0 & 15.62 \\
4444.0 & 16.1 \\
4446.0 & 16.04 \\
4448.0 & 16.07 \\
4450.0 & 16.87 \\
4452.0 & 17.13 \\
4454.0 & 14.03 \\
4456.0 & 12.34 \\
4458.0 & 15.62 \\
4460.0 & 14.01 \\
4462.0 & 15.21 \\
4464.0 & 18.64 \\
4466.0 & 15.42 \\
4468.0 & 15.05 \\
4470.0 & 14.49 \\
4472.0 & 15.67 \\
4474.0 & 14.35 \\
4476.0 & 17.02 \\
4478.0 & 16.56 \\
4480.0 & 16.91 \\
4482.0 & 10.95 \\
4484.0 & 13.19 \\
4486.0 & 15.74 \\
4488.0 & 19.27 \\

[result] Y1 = -44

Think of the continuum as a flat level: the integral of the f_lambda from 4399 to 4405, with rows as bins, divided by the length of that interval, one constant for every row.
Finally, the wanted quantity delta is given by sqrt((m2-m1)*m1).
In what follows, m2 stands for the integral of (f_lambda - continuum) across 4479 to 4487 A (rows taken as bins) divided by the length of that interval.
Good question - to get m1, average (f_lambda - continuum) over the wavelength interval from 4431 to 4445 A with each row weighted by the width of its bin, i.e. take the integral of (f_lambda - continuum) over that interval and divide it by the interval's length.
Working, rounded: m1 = -1.6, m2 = -3.0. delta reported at 1.50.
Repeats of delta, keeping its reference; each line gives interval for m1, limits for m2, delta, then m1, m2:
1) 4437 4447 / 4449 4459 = 0.79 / -1.6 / -2.0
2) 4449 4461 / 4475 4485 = 0.40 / -2.2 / -2.3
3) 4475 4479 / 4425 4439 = 0.84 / -0.4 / -2.1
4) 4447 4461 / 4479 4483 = 1.58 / -2.0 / -3.3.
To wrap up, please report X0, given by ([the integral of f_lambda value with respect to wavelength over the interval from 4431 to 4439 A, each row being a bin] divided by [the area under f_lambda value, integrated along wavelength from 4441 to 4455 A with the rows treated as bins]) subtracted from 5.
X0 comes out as 4.45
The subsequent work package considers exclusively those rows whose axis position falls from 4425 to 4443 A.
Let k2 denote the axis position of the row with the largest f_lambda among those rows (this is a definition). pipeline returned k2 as 4430.0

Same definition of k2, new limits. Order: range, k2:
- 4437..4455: 4452.0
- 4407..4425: 4412.0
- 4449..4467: 4464.0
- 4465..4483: 4476.0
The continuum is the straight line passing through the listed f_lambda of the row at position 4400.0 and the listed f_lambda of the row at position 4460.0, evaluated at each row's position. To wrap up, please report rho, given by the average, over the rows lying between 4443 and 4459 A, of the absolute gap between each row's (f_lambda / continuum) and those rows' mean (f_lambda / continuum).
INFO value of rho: 0.074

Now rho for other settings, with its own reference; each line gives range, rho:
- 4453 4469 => 0.097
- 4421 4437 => 0.073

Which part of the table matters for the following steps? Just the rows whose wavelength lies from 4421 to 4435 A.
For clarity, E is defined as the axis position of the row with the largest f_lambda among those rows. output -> 4422.0 A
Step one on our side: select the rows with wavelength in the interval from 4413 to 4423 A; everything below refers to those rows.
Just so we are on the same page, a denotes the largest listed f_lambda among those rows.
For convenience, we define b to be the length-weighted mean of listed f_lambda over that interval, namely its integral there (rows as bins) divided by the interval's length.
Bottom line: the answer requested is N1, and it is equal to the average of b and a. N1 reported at 16.7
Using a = 17.64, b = 15.8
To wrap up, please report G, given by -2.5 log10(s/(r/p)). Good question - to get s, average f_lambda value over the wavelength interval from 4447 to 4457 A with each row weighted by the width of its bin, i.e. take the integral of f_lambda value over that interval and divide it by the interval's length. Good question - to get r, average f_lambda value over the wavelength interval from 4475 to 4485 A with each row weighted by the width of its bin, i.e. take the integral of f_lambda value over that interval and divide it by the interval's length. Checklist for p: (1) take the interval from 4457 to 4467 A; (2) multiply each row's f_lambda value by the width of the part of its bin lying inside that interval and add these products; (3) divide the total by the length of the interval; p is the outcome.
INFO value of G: -3.02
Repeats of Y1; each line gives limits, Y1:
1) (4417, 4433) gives -53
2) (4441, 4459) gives -79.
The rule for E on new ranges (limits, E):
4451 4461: 4452.0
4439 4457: 4452.0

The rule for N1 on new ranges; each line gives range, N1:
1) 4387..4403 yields 16.0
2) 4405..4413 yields 17.1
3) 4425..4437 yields 15.8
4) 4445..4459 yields 16.3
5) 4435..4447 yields 15.9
